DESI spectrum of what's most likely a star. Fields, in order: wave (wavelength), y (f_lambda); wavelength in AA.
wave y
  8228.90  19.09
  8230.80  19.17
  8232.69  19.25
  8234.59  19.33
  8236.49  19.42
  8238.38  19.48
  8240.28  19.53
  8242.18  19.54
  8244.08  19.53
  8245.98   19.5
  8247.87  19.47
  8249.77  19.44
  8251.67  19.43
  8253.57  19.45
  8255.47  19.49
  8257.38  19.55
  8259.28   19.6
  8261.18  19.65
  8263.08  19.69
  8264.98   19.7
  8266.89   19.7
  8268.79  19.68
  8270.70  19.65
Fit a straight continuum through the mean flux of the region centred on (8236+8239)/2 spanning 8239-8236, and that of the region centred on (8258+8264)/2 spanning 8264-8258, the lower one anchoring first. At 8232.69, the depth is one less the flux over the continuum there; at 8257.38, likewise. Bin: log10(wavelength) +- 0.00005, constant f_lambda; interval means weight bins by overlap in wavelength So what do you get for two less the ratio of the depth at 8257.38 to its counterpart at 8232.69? 1.60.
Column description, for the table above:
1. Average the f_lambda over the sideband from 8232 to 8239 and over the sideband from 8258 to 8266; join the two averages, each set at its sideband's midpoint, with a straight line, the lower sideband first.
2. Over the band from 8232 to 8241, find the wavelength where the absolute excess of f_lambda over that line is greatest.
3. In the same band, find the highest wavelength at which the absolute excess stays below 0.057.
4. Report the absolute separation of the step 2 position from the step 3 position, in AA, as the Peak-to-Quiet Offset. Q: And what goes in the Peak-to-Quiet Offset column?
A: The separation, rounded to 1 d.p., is 3.8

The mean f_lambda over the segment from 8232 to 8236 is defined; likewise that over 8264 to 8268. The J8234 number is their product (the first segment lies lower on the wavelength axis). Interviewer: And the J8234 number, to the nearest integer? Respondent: 380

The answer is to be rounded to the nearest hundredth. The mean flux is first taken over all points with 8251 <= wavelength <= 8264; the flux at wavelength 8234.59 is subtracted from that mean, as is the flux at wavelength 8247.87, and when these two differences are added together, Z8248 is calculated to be 0.30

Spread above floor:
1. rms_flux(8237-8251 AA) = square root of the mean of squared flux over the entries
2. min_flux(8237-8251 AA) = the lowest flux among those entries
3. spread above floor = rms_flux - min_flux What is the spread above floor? 0.059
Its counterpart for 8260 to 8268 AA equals 0.035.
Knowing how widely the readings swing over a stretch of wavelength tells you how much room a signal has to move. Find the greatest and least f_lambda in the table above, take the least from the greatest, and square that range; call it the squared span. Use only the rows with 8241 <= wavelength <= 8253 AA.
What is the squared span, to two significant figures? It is 0.012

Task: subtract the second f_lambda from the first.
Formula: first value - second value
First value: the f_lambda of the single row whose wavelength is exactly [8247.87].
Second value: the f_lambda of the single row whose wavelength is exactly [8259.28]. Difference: -0.13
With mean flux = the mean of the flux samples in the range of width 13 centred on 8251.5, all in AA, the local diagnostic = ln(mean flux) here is 2.969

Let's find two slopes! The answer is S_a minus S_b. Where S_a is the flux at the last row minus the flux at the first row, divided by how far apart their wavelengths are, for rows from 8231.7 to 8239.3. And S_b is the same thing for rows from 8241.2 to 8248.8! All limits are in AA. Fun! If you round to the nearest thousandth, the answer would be 0.053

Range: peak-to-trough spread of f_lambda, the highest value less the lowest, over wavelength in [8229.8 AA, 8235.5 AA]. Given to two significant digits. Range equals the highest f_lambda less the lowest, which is 0.16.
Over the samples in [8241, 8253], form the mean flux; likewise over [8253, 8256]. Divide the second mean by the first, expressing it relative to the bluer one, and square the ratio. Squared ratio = 0.998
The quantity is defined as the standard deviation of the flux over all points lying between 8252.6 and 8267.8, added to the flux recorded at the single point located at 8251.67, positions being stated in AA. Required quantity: 19.5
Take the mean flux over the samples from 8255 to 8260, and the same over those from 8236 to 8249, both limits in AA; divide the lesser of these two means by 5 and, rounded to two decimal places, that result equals 3.90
